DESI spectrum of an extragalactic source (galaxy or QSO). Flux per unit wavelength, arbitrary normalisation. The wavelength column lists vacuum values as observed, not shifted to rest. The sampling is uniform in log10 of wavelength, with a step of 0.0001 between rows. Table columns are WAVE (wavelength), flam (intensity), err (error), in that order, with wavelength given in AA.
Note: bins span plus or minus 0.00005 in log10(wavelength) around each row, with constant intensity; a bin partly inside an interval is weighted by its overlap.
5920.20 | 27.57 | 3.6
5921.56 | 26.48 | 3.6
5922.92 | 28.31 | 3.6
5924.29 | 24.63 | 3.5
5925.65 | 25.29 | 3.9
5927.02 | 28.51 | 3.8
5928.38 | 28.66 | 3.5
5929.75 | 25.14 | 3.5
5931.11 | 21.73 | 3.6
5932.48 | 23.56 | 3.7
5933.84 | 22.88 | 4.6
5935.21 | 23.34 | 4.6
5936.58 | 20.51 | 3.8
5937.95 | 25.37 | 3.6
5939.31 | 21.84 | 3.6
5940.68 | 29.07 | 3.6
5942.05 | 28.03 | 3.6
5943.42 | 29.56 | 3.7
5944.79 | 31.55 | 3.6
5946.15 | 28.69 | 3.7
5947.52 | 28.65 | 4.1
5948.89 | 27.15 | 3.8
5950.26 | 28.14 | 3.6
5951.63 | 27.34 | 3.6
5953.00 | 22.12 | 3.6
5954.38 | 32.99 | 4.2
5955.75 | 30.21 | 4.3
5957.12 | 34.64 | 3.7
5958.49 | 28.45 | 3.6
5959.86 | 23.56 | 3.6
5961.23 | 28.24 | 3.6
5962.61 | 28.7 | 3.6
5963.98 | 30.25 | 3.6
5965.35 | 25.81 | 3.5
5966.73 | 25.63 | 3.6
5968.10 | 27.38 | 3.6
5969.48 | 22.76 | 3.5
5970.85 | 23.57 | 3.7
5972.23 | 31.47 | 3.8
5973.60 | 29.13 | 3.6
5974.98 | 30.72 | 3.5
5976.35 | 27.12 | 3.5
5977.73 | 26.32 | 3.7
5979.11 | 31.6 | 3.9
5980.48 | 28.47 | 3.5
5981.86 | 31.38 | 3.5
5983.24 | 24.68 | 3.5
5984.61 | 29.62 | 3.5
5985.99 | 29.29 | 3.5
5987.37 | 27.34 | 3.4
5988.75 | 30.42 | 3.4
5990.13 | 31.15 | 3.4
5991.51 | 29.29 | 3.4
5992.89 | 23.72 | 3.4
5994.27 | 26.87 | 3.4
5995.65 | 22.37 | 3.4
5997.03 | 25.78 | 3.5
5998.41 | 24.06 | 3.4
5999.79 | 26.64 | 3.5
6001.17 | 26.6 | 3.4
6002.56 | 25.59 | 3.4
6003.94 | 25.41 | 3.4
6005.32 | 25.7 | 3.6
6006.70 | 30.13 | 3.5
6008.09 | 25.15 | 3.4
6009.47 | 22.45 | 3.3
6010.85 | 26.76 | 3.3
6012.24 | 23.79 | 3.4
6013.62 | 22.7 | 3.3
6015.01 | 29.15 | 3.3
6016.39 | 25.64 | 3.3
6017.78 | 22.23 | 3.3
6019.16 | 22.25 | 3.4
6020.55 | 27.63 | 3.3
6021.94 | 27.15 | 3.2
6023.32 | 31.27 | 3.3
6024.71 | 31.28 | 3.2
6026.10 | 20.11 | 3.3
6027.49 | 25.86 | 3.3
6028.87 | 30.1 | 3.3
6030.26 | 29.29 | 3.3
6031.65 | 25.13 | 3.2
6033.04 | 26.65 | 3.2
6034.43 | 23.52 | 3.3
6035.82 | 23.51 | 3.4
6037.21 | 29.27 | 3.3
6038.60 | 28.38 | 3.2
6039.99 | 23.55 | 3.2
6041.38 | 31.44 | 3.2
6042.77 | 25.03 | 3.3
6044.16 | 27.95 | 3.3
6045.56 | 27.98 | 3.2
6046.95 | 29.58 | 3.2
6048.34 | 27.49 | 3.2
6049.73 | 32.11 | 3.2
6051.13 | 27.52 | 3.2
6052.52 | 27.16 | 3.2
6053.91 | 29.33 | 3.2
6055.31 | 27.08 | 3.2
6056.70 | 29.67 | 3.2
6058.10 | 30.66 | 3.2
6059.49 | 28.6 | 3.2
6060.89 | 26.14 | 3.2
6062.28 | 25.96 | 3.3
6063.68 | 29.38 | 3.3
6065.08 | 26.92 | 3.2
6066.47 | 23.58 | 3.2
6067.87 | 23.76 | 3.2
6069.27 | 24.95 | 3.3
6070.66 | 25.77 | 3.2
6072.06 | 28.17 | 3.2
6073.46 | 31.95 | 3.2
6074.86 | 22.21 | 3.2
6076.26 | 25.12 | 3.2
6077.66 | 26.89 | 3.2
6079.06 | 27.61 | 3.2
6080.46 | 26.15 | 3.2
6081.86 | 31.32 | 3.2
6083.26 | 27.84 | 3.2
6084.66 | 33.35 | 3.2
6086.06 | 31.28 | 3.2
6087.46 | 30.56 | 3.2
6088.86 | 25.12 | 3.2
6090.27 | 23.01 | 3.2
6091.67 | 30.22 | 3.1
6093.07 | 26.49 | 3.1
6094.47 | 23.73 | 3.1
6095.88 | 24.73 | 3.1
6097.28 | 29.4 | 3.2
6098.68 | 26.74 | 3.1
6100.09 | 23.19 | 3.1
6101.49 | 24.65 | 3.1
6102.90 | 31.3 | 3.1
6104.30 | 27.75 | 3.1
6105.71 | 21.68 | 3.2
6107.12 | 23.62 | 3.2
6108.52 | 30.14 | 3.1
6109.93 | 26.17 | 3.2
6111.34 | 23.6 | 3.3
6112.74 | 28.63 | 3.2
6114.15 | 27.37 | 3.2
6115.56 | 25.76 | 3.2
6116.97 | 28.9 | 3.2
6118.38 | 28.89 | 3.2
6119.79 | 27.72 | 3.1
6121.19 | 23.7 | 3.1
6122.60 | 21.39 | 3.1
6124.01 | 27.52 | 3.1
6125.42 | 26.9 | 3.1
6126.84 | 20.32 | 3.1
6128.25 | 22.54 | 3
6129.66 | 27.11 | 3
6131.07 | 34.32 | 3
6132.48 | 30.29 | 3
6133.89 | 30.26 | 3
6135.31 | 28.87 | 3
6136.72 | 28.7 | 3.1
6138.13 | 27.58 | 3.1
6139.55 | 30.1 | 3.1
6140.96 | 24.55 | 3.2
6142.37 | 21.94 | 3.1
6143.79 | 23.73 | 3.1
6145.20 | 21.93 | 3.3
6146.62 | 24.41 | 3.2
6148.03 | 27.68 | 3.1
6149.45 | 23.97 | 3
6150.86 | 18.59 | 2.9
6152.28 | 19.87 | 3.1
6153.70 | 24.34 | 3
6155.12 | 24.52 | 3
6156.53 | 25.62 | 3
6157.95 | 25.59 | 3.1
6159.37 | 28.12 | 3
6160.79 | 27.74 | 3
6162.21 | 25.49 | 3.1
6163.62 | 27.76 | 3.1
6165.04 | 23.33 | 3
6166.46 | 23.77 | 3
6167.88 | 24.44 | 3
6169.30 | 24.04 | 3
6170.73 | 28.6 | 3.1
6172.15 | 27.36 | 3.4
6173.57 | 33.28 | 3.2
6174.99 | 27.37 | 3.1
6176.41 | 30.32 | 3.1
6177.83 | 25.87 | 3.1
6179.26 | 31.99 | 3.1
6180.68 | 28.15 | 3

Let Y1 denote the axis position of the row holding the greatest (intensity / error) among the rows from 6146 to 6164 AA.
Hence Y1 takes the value 6159.37 AA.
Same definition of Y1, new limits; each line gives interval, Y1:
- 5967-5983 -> 5981.86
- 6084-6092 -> 6084.66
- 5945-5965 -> 5957.12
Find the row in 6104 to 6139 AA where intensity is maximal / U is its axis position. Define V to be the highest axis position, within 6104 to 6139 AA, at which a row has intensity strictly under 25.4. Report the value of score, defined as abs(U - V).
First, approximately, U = 6131.07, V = 6128.25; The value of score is 2.8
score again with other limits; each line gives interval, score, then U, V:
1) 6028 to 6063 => 7.0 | 6049.73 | 6042.77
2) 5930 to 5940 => 1.4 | 5937.95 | 5939.31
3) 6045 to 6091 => 5.6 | 6084.66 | 6090.27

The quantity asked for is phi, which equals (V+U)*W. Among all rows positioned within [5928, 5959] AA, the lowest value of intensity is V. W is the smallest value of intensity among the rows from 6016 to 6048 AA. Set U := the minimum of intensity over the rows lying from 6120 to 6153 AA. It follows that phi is 786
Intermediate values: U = 18.59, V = 20.51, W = 20.11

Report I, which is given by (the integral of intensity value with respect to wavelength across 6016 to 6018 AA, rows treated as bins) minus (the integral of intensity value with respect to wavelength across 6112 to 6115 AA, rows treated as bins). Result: -36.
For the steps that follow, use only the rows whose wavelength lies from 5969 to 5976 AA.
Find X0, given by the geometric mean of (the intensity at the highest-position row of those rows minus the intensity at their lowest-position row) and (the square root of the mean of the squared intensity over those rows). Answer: 14.9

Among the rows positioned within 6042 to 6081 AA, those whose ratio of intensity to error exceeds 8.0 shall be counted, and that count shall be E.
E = 21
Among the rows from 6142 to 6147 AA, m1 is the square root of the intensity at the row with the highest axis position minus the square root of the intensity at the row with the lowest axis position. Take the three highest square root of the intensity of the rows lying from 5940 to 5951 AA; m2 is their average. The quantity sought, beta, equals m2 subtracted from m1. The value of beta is -5.23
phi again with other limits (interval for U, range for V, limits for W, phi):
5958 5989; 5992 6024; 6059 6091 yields 999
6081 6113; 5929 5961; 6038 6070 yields 994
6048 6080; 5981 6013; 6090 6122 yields 966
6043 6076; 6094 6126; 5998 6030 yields 877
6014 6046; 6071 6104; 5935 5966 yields 868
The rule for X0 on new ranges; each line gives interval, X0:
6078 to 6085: 13.0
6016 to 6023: 6.2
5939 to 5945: 16.5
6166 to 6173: 9.6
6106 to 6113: 11.5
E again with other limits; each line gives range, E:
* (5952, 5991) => 13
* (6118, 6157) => 16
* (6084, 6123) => 17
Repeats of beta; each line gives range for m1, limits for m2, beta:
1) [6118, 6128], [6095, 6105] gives -6.30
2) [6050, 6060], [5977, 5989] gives -5.48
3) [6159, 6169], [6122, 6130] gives -5.57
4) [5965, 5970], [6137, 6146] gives -5.54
